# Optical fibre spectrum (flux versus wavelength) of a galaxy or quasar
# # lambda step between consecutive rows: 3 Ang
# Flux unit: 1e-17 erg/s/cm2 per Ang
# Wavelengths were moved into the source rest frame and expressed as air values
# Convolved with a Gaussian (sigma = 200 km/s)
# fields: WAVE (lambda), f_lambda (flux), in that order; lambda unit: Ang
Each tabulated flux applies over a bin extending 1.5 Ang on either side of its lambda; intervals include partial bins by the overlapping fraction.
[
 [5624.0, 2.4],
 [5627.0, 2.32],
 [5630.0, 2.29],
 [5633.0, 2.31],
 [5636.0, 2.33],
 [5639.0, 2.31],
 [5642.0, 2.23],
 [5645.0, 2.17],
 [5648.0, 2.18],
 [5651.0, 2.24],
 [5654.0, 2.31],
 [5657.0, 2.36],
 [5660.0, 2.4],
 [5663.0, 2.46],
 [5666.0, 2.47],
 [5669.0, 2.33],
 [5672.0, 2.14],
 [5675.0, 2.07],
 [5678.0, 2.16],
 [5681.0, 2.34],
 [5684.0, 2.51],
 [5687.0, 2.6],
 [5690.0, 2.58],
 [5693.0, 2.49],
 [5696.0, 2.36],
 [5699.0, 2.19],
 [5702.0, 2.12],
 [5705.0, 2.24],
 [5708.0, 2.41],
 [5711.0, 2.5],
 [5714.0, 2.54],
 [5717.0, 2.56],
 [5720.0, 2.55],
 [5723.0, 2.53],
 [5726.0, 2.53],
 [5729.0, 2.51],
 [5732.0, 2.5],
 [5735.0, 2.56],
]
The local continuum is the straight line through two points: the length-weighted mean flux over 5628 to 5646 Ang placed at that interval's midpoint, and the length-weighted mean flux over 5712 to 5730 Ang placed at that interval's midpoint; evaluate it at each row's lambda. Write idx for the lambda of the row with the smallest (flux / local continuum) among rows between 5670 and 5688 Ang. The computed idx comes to 5675.0 Ang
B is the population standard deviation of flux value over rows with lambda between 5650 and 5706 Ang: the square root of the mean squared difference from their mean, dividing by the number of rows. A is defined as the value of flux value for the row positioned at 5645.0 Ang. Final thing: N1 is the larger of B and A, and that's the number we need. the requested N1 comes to 2.17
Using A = 2.17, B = 0.154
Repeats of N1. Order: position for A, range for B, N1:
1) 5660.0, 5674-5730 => 2.40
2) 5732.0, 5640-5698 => 2.50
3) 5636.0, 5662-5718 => 2.33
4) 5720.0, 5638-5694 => 2.55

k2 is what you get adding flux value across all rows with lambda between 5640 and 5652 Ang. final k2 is 8.8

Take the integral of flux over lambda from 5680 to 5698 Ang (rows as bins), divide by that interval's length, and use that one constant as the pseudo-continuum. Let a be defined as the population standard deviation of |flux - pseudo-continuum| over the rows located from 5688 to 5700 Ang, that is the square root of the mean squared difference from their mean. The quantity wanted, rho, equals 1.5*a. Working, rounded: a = 0.098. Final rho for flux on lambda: 0.15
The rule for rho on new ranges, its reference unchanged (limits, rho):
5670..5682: 0.15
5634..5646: 0.10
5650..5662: 0.09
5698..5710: 0.16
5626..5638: 0.02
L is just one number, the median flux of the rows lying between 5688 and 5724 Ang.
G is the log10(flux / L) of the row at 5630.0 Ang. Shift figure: -0.037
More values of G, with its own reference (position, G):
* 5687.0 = 0.018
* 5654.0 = -0.033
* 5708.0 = -0.015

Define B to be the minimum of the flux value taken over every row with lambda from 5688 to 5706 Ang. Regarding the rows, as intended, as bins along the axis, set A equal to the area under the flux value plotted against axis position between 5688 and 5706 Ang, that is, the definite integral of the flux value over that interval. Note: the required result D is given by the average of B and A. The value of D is 22.1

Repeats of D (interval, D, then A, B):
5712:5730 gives 24.1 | 45.7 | 2.51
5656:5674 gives 22.2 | 42.3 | 2.14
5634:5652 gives 21.3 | 40.4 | 2.17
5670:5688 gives 21.7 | 41.3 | 2.07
